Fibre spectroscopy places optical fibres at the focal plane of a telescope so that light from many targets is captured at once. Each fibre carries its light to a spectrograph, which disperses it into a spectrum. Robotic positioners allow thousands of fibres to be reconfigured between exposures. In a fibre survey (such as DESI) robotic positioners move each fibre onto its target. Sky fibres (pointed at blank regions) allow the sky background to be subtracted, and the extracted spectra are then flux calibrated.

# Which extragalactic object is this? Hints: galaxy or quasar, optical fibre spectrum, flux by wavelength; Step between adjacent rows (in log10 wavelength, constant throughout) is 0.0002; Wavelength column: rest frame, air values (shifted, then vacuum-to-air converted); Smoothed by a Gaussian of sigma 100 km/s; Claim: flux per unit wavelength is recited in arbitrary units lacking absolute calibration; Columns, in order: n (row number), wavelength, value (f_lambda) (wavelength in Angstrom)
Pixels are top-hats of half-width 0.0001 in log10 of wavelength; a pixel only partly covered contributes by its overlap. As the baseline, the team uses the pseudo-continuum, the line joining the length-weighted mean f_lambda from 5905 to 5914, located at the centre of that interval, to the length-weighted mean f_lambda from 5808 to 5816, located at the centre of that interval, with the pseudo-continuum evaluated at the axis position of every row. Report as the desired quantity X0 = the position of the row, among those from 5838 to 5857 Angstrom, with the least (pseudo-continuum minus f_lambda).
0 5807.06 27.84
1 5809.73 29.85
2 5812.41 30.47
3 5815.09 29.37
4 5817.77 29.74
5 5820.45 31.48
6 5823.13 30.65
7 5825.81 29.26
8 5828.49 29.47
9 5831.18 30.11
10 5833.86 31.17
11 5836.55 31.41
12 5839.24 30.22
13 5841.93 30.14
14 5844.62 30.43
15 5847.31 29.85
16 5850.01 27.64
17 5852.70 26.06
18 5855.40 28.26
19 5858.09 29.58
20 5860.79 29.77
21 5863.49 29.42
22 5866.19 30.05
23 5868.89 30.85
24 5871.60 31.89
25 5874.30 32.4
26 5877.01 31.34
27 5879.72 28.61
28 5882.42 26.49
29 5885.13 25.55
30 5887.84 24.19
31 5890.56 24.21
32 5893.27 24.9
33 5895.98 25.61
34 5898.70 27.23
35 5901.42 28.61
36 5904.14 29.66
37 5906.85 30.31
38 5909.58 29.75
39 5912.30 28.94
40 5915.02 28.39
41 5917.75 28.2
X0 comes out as 5844.62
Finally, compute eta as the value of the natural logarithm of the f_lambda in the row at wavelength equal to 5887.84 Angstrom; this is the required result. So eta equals 3.19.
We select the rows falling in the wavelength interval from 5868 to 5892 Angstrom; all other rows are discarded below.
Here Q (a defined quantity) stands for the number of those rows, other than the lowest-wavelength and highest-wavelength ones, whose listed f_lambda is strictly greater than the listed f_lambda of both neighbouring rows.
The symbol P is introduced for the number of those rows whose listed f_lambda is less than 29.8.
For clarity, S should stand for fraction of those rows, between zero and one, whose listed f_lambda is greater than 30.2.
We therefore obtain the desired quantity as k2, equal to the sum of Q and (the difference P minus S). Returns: 6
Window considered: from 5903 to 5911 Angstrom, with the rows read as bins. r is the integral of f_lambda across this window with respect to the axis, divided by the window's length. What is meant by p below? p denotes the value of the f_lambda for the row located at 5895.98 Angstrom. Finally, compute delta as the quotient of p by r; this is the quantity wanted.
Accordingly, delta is 0.86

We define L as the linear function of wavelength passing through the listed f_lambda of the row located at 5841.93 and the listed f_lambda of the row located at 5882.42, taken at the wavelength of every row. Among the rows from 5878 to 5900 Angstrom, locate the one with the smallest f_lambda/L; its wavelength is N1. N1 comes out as 5887.84 Angstrom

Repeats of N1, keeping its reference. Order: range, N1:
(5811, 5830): 5815.09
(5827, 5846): 5828.49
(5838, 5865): 5852.70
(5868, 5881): 5879.72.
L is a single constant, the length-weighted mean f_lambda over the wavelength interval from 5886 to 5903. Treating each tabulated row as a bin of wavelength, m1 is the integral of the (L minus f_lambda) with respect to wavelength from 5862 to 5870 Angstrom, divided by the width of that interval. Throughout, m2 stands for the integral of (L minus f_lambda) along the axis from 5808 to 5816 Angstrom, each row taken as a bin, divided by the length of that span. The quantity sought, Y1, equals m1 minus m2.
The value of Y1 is -0.3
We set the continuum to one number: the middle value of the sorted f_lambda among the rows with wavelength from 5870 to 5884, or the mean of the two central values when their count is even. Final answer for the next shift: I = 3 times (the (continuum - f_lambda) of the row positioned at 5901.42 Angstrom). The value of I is 8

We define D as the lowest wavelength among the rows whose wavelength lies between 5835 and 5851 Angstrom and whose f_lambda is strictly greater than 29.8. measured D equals 5836.55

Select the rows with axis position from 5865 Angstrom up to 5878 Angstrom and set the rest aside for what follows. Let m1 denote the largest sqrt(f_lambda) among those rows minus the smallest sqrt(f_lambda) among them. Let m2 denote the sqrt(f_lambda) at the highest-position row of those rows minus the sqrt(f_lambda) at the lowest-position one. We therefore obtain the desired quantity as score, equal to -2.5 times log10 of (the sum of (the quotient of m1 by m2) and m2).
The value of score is -0.7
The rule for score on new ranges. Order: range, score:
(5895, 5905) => -0.4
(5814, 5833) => -1.2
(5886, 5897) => -0.1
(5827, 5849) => -1.8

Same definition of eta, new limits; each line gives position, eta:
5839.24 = 3.41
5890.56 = 3.19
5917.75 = 3.34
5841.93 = 3.41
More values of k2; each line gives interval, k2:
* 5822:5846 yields 2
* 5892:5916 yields 9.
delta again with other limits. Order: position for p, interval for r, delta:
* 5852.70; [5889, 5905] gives 0.98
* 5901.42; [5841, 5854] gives 0.99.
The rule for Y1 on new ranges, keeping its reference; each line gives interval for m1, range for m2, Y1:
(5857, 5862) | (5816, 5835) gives 0.6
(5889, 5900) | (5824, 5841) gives 4.8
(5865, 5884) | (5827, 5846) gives 0.2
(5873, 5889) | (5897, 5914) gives 0.9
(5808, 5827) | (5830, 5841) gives 0.6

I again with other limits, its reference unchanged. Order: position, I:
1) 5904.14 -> 5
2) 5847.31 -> 4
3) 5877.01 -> 0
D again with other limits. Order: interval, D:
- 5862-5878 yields 5866.19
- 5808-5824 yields 5809.73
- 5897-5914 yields 5906.85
